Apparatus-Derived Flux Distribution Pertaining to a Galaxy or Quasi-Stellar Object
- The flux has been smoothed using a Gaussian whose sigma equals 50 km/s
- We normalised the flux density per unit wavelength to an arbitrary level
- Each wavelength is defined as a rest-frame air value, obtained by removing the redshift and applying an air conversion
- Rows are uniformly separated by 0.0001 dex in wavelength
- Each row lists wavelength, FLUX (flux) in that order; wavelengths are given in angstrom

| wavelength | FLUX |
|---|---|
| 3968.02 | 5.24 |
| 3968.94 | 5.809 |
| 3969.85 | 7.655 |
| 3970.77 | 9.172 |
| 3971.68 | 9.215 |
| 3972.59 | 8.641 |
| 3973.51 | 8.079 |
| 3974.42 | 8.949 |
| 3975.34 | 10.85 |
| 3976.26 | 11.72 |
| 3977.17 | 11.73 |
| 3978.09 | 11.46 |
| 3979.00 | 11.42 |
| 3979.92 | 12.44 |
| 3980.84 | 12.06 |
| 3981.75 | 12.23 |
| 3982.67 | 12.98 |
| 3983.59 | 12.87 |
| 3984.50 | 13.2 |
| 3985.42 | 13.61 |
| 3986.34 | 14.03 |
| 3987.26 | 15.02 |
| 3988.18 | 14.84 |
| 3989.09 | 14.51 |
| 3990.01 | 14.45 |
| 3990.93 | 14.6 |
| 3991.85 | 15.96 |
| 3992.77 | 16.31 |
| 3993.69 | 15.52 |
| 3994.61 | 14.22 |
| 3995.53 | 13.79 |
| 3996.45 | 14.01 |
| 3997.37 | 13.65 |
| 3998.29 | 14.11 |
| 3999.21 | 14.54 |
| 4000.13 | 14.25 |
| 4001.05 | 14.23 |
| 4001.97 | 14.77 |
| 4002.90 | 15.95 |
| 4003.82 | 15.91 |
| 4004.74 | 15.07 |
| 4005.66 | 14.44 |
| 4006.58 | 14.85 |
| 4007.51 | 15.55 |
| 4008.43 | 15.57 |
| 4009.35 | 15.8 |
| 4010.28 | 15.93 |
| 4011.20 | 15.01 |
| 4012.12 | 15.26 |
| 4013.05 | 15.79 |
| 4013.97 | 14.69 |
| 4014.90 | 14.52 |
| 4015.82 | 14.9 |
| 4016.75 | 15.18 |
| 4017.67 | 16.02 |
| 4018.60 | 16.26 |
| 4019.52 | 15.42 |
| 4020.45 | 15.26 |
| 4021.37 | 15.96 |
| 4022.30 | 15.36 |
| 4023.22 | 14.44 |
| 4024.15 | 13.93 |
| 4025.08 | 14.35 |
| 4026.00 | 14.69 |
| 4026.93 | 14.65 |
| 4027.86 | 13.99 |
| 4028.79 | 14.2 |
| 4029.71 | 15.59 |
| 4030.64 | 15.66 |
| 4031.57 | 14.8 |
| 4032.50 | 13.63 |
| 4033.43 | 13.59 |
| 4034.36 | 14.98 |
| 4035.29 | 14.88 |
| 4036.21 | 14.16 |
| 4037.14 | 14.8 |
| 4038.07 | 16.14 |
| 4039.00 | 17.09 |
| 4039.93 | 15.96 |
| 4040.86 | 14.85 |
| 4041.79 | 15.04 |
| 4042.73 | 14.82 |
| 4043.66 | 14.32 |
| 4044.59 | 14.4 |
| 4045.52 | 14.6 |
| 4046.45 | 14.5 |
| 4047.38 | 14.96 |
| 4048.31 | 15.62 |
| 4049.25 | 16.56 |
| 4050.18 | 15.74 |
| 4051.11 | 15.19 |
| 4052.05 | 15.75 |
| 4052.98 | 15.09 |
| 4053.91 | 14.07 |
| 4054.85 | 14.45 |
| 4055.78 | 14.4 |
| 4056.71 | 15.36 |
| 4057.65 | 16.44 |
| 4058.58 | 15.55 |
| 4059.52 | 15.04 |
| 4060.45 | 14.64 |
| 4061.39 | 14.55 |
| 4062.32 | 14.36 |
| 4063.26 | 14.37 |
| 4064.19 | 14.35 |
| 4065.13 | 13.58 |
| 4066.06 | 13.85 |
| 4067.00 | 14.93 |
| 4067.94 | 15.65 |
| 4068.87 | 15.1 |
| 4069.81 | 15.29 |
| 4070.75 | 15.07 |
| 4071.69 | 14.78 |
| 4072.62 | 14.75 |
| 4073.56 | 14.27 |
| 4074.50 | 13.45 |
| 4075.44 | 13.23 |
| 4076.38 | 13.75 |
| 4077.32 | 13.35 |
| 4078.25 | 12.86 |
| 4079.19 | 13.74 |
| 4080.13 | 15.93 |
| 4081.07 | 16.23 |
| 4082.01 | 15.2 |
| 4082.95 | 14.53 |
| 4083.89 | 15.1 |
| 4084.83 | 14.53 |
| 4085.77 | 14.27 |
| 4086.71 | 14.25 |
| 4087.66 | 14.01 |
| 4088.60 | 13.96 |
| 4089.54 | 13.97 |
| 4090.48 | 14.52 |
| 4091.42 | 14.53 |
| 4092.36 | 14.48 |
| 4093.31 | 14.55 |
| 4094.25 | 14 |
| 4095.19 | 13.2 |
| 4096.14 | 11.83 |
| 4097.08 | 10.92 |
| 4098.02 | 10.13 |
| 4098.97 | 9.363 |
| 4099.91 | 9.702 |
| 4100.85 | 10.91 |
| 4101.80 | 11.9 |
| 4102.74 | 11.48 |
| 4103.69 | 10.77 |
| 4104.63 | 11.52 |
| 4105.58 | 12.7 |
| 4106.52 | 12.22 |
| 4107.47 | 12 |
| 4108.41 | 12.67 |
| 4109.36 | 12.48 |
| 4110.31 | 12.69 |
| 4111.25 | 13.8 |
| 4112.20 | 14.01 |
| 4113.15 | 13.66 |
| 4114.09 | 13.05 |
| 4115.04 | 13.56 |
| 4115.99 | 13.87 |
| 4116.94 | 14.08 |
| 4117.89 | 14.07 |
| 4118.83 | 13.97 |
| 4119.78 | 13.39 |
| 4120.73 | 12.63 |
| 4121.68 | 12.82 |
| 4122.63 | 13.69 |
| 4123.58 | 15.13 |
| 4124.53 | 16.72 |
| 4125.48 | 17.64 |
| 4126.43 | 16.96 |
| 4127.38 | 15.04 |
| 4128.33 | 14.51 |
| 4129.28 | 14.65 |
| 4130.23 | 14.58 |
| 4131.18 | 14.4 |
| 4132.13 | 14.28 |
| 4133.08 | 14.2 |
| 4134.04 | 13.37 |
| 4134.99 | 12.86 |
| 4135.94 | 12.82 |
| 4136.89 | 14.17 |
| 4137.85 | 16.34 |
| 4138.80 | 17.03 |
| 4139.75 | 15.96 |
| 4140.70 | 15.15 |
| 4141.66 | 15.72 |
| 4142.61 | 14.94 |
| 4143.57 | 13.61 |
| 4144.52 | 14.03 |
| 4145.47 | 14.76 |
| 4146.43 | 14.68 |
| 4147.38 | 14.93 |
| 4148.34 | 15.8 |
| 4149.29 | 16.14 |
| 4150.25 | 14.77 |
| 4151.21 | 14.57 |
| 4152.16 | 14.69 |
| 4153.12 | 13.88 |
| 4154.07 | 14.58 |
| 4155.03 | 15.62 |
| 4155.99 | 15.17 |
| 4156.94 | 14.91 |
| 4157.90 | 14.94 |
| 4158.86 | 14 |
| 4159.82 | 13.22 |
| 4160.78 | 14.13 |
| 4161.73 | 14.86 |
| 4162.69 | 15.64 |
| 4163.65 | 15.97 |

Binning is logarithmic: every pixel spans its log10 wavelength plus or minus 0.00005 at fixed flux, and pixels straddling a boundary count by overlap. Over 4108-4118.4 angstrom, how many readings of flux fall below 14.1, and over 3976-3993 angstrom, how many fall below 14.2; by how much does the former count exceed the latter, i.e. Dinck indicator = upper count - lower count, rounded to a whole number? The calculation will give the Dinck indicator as -1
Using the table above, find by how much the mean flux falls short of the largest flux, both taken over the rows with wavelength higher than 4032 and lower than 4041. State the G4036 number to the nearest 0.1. 2.1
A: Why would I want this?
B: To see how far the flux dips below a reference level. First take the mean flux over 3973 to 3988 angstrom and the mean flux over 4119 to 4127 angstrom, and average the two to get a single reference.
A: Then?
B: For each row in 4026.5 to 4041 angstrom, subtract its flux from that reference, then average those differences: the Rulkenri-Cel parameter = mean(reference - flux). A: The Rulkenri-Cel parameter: -1.5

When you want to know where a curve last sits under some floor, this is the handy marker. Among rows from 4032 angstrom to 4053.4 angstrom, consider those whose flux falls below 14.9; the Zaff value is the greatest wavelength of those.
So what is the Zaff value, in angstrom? 4046.45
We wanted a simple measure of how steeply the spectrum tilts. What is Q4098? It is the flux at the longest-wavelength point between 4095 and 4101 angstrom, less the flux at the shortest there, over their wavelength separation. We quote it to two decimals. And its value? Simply -0.40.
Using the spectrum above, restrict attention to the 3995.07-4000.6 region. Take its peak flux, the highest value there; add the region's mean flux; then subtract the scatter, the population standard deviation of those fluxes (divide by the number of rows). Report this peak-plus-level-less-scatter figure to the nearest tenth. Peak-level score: 28.3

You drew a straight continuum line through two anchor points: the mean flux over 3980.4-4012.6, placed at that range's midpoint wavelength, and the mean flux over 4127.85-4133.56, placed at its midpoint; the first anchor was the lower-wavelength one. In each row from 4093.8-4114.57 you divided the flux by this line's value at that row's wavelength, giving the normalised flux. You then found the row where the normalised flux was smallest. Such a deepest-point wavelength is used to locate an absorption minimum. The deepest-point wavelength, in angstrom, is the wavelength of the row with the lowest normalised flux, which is 4098.97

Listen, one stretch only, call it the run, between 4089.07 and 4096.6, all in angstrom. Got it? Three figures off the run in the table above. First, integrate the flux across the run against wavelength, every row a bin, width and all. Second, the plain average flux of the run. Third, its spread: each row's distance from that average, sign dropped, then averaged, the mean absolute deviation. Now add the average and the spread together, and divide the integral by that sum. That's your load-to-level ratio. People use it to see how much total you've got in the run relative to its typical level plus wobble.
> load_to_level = 7.18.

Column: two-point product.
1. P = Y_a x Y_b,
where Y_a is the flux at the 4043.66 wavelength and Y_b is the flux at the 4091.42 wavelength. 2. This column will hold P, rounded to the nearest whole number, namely 208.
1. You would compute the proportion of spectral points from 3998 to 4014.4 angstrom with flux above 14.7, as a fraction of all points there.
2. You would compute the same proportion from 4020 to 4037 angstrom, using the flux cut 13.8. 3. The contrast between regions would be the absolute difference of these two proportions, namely 0.22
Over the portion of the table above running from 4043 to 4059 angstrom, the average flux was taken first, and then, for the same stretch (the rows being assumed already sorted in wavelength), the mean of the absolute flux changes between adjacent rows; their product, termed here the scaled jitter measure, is 8.9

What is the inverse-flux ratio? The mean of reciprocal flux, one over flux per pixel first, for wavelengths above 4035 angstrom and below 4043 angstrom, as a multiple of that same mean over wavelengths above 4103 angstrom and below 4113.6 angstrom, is 0.82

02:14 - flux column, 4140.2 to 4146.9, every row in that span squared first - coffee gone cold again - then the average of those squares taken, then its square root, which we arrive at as 14.7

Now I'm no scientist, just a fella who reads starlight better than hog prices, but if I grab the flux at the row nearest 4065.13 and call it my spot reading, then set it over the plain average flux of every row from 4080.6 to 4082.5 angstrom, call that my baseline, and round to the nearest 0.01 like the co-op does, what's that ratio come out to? 0.86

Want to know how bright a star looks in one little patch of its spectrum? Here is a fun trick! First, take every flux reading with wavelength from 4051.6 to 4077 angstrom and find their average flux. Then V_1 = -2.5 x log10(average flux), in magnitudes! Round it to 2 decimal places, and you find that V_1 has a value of -2.92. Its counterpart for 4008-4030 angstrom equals -2.95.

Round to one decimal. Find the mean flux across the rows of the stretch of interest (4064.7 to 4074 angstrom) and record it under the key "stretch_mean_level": 14.7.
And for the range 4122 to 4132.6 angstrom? 15.2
